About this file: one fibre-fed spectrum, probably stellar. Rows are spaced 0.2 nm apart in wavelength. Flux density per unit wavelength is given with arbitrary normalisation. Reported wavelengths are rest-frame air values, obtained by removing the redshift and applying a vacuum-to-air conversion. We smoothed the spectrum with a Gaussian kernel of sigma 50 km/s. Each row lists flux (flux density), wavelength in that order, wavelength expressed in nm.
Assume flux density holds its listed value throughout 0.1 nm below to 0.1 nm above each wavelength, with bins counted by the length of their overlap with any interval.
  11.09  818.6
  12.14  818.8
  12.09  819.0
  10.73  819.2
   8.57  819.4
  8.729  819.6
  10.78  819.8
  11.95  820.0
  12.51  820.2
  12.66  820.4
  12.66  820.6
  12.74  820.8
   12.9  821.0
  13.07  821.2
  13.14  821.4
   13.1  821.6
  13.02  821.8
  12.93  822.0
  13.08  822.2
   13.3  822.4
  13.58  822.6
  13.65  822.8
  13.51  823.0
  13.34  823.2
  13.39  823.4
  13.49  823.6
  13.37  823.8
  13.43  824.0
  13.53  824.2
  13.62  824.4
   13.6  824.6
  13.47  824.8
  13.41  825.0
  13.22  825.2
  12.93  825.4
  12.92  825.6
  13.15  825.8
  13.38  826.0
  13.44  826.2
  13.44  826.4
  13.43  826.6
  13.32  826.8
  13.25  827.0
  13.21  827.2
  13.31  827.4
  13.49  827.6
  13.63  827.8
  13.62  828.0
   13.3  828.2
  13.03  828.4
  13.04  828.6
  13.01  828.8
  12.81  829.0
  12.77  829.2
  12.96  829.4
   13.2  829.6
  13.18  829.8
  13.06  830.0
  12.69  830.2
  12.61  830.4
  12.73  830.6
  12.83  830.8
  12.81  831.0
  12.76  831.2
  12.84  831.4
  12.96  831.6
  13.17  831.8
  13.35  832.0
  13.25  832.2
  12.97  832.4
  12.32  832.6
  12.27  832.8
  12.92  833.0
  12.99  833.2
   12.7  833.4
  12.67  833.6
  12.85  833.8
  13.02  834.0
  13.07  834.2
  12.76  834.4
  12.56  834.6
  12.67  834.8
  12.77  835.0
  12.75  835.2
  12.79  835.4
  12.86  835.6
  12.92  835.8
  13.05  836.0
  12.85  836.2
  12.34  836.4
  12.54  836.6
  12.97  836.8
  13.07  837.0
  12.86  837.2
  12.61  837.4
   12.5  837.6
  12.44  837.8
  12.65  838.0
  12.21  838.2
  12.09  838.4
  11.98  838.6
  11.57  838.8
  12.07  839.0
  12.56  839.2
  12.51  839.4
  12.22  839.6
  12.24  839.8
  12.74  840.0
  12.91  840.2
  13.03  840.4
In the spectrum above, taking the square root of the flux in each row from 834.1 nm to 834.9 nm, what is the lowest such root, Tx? 3.54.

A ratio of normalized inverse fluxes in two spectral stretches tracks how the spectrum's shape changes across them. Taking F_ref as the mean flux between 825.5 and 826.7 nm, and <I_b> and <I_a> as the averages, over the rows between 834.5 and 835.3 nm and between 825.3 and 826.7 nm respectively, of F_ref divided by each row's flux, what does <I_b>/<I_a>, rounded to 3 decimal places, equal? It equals 1.043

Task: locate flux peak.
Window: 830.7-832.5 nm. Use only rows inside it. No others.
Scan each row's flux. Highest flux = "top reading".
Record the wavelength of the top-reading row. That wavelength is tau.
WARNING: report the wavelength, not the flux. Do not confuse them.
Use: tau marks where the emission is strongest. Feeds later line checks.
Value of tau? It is 832.0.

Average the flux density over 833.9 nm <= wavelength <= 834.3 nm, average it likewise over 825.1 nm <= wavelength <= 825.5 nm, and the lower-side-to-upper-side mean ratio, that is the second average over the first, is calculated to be 1.00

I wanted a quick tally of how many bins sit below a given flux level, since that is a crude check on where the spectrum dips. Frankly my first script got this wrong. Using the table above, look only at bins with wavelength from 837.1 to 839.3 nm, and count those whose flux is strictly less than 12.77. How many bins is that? 10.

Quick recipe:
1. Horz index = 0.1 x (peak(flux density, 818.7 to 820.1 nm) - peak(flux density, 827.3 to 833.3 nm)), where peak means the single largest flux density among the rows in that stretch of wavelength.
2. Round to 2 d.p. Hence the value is -0.15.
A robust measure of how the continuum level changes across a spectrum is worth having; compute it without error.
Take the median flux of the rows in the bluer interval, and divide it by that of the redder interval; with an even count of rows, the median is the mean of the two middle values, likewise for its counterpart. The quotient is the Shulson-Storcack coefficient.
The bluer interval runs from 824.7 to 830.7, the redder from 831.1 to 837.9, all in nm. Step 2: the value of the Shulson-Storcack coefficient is 1.03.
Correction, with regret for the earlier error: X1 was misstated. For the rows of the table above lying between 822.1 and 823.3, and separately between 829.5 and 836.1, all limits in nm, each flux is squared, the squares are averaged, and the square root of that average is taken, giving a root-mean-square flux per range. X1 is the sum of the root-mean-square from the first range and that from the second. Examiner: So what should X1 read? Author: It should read 26.3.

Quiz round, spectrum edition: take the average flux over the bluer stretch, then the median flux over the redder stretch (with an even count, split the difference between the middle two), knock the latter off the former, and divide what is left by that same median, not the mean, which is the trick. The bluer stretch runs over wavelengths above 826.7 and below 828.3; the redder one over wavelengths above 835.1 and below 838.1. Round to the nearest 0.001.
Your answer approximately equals 0.047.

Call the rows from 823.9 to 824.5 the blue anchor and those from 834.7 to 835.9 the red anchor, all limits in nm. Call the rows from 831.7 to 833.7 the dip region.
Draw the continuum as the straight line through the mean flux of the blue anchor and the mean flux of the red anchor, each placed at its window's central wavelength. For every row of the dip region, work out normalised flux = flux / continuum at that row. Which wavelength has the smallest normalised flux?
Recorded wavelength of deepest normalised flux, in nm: 832.8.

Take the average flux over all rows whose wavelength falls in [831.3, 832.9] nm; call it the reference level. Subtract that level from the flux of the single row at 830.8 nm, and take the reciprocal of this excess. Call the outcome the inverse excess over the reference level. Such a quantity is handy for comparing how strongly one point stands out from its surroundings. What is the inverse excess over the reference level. -16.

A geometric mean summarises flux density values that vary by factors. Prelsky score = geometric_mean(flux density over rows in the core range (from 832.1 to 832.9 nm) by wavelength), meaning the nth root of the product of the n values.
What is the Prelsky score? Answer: 12.7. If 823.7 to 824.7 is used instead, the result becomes 13.5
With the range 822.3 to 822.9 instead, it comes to 13.5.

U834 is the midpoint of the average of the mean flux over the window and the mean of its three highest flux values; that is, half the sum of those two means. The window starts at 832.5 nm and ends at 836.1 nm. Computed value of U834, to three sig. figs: 12.9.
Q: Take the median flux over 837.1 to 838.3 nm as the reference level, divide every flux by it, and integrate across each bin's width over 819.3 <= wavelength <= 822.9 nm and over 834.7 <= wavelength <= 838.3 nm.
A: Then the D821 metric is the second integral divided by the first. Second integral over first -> 1.03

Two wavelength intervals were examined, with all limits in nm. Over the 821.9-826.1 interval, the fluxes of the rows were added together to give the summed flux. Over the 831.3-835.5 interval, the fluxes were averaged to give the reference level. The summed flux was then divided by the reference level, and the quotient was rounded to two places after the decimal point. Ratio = 21.83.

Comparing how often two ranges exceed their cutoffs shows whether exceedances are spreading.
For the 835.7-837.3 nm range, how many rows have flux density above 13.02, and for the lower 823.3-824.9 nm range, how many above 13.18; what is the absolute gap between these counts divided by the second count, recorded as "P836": 0.75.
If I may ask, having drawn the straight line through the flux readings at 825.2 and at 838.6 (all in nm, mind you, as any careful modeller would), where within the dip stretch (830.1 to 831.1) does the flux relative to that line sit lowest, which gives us 830.4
